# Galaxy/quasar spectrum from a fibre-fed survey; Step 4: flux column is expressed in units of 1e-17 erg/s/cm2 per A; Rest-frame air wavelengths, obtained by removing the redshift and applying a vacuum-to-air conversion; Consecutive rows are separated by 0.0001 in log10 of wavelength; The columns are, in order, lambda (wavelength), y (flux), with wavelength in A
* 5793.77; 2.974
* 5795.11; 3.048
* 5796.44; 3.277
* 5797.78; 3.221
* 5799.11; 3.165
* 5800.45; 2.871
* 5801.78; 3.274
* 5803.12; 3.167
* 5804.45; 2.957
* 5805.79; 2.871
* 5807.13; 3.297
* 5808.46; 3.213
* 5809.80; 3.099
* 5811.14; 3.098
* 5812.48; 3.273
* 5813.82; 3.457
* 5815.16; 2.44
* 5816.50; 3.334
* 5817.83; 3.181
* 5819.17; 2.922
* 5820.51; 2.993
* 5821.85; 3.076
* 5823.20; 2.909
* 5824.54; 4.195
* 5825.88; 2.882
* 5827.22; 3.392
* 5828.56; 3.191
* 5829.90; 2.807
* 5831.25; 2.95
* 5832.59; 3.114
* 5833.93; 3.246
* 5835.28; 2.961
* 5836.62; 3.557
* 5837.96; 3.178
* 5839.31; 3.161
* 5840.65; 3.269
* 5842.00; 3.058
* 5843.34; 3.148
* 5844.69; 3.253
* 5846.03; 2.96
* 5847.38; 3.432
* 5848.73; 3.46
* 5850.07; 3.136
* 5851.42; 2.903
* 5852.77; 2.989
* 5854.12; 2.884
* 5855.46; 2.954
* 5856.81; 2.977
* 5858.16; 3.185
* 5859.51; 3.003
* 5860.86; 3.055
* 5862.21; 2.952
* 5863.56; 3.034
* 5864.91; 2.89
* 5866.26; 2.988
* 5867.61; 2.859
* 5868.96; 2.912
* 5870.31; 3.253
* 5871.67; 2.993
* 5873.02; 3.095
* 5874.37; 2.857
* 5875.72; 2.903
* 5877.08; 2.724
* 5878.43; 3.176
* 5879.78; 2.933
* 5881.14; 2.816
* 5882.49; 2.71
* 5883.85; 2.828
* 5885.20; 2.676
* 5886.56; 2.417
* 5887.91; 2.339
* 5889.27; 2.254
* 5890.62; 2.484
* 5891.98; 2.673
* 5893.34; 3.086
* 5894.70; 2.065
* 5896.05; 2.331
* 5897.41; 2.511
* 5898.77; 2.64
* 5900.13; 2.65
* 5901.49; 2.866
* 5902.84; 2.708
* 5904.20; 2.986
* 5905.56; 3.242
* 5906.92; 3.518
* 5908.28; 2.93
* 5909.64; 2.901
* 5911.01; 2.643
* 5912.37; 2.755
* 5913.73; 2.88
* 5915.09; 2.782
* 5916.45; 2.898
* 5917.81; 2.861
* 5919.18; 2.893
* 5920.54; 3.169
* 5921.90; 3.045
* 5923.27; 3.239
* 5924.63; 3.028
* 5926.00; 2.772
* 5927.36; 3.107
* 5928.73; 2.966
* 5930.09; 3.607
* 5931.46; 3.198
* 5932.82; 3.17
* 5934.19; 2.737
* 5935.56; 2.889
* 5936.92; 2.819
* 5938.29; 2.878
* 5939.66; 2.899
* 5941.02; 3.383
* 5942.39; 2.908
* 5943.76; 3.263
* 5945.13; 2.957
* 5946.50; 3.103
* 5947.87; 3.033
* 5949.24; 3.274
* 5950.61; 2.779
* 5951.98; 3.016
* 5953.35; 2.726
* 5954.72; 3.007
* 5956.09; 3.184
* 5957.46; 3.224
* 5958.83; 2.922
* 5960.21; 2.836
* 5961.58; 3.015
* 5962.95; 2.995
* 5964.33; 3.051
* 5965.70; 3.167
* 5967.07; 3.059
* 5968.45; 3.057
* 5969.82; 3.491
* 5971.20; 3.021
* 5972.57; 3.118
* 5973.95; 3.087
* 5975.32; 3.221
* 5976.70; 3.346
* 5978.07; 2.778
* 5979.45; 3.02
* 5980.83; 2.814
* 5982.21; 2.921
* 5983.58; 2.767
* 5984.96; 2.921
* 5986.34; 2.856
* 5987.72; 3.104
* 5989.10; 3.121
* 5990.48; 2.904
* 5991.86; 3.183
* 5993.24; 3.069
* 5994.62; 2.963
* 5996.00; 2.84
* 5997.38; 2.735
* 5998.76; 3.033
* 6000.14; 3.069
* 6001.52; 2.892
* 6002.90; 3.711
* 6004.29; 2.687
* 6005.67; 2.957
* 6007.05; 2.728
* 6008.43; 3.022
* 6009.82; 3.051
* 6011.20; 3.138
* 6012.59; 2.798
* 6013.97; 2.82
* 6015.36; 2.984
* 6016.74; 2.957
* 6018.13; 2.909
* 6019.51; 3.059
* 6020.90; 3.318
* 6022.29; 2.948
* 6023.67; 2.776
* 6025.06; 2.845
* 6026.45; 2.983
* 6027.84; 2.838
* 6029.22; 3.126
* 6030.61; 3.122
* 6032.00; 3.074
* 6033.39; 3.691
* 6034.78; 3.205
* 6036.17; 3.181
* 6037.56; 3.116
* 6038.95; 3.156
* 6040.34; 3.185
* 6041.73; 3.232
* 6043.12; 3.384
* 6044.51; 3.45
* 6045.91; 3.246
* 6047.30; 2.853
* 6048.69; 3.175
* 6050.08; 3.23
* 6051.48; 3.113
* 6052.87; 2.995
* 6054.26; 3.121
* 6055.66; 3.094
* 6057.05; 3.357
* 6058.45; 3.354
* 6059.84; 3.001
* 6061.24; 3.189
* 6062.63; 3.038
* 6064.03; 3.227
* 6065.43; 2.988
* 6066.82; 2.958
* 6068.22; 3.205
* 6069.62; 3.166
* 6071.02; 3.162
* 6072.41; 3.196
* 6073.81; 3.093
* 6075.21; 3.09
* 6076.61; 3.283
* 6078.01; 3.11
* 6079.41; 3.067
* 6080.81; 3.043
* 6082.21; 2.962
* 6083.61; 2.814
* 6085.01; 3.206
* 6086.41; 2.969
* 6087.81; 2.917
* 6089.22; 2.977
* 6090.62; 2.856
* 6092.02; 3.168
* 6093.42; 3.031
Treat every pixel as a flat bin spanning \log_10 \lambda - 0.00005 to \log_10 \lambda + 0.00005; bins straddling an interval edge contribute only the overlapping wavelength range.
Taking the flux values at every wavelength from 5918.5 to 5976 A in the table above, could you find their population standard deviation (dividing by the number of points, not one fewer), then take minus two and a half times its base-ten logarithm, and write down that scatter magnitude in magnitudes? 1.80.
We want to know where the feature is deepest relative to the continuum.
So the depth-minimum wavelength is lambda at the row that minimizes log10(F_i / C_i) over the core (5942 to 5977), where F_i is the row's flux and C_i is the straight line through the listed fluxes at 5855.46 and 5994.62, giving 5953.35 A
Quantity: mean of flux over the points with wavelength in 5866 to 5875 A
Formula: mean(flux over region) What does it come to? 2.99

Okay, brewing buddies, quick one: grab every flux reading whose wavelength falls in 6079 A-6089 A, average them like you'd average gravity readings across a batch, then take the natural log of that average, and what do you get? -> 1.10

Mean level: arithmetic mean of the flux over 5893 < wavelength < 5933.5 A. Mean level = 2.91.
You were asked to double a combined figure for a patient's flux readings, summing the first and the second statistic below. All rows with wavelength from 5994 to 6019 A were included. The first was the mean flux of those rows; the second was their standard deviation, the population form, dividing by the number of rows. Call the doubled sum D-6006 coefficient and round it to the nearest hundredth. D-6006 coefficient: 6.36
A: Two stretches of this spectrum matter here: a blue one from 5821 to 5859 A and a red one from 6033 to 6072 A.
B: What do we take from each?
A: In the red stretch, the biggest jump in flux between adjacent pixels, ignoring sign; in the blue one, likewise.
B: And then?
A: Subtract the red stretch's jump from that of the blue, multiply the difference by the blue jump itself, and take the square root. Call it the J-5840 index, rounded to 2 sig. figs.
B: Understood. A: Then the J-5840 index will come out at 1.0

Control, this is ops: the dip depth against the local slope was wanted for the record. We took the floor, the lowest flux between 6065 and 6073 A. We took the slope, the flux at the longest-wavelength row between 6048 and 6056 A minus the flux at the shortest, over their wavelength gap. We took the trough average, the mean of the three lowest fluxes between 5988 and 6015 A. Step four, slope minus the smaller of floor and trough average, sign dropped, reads 2.73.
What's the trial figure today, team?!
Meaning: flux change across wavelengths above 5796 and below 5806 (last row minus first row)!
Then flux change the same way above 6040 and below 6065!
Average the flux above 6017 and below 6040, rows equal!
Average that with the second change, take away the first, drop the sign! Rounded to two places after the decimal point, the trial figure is 1.97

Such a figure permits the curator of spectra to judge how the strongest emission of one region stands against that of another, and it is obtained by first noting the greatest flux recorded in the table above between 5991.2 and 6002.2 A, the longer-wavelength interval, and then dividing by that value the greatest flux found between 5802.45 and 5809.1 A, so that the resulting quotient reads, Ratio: 1.04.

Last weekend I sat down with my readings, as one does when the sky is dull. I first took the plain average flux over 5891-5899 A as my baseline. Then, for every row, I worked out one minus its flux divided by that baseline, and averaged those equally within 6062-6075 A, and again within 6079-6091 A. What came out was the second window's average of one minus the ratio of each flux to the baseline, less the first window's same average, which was 0.053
